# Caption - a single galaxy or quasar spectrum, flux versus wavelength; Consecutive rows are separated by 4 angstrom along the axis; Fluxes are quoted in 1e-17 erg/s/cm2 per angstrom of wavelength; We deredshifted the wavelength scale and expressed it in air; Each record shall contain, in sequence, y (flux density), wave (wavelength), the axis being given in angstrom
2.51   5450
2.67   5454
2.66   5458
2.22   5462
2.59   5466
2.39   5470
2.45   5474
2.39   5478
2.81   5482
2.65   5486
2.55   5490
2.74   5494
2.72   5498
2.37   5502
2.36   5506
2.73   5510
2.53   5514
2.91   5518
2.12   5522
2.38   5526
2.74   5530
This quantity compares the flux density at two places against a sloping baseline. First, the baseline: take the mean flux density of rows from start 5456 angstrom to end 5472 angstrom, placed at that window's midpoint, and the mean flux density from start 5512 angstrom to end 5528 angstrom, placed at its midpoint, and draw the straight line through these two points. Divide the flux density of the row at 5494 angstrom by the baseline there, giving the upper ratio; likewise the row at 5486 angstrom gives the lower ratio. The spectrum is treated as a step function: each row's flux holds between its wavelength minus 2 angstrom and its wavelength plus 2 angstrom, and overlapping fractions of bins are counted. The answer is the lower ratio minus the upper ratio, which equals -0.035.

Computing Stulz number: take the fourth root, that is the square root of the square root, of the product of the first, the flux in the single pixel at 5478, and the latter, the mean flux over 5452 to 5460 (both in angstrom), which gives 1.59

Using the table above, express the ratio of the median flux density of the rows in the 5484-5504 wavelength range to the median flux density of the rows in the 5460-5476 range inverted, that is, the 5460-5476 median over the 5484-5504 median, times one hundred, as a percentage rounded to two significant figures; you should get 91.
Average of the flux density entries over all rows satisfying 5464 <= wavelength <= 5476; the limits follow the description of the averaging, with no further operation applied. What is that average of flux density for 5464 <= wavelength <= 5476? 2.48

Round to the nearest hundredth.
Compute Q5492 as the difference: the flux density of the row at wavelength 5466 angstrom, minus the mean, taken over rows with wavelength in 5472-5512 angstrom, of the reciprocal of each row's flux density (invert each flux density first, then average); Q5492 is 2.20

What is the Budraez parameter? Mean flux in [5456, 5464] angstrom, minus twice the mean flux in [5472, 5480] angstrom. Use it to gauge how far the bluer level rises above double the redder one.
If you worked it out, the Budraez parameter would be -2.40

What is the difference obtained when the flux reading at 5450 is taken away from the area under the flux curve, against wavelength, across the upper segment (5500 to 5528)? 67.1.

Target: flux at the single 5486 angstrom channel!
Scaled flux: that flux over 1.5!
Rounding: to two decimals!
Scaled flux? 1.77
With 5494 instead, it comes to 1.83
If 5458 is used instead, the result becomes 1.77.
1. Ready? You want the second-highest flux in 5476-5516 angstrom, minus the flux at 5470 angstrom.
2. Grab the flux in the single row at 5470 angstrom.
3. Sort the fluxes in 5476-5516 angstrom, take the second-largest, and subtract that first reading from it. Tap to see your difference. 0.35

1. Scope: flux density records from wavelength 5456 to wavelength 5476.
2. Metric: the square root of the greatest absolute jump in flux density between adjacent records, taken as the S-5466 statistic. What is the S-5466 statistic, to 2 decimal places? 0.66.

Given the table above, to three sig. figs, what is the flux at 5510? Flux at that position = 2.73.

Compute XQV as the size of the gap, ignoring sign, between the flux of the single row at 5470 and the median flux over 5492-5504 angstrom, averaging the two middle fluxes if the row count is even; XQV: 0.33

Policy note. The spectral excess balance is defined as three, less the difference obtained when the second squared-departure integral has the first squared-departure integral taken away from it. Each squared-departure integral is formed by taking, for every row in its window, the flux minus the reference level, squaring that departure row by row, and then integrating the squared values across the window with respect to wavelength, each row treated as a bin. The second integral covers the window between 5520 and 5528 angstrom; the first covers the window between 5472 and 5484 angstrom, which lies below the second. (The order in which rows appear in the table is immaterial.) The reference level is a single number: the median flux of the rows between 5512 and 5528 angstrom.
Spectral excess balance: 3.0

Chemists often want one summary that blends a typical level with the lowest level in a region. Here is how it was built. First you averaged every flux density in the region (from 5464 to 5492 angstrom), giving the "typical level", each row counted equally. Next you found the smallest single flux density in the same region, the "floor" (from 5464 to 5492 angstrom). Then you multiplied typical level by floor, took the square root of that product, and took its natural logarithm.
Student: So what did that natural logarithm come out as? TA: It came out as 0.903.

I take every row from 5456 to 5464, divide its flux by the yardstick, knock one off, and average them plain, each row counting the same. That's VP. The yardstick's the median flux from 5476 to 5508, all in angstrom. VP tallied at -0.062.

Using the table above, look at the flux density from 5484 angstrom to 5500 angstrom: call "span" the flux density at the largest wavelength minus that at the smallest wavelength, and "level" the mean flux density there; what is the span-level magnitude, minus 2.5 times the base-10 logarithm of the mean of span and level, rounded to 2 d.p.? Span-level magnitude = -0.34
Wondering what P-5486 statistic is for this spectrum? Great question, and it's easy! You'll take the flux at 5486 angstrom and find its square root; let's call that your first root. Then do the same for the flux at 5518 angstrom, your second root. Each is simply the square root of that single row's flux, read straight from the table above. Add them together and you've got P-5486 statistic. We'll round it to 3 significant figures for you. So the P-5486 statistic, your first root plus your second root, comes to 3.33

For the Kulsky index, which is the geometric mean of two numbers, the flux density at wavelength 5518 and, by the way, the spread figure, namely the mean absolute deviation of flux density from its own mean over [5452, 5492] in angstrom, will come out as 0.64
